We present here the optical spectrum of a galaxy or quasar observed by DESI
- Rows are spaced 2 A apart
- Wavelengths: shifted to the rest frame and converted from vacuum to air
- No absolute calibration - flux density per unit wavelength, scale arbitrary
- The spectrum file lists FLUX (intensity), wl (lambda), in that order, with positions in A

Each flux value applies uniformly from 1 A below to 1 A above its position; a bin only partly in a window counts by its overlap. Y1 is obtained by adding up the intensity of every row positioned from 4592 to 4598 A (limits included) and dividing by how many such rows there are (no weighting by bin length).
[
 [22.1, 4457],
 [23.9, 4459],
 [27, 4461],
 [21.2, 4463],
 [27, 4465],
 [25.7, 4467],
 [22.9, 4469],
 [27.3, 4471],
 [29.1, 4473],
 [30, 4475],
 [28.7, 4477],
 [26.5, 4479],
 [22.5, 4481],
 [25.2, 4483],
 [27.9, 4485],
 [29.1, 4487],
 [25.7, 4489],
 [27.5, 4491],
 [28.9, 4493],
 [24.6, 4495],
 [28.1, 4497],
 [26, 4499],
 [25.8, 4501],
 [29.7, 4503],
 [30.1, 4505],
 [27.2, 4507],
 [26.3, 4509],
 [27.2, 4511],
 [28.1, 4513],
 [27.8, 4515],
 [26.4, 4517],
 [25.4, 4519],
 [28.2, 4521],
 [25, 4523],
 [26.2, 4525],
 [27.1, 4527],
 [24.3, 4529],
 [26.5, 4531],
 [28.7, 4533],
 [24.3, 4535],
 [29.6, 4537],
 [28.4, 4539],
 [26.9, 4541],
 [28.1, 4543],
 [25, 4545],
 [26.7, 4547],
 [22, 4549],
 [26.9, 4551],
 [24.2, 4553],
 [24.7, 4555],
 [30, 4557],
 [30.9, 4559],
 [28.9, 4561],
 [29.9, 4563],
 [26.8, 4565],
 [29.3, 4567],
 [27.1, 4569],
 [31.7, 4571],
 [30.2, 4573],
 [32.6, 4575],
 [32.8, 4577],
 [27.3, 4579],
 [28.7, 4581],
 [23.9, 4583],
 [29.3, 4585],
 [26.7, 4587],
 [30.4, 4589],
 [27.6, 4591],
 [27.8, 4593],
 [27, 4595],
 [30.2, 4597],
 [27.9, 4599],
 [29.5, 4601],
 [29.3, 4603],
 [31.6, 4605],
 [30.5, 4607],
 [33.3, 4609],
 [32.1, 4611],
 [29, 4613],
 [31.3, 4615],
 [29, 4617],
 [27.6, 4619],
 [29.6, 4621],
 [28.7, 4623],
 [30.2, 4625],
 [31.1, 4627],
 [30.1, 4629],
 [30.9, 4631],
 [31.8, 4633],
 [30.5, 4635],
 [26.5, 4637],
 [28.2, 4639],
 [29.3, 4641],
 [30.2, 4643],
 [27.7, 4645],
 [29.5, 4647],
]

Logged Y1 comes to 28.3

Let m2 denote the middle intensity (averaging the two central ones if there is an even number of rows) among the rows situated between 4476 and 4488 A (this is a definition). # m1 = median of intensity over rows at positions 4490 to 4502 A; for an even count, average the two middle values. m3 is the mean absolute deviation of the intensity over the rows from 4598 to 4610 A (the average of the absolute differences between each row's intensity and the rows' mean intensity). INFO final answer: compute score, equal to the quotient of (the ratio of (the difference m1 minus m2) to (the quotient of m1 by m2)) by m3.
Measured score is 0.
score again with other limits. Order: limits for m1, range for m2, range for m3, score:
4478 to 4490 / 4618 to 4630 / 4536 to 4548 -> -3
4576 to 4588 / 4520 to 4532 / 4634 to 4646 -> 1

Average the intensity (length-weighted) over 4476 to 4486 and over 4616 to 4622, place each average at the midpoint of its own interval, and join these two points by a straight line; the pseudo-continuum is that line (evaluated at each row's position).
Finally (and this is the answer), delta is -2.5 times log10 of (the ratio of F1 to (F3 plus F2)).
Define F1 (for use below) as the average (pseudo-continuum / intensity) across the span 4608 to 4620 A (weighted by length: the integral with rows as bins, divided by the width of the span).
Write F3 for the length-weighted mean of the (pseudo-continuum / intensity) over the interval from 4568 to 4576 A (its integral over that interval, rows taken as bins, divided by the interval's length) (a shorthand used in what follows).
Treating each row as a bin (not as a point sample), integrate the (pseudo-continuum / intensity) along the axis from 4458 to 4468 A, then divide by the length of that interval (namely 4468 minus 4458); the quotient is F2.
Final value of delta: 0.792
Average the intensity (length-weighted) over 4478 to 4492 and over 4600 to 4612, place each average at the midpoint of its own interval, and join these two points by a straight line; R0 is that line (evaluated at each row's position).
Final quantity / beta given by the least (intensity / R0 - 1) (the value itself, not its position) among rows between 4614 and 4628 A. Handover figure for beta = -0.13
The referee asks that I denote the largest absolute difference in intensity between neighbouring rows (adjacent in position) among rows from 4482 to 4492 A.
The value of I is 3.4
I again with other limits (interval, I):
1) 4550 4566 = 5.3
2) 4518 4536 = 4.4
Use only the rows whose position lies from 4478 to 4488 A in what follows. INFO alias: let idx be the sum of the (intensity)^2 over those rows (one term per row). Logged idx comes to 3469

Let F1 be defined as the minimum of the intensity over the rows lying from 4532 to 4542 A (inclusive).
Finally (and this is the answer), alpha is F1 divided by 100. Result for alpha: 0.243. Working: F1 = 24.3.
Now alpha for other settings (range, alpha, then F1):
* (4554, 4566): 0.247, 24.7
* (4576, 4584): 0.239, 23.9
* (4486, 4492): 0.257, 25.7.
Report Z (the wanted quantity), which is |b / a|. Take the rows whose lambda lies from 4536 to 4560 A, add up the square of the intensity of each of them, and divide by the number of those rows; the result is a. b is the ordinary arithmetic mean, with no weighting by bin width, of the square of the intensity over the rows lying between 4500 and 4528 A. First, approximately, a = 733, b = 741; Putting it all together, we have 1.01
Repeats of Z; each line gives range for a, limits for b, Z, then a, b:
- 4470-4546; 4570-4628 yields 1.19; 737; 877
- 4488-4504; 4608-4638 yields 1.24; 734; 910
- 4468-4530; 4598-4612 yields 1.29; 729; 939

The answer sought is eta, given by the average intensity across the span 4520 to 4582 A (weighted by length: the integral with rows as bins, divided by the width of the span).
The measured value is 27.7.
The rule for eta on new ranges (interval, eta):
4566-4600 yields 28.9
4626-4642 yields 29.8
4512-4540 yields 26.9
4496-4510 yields 27.6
